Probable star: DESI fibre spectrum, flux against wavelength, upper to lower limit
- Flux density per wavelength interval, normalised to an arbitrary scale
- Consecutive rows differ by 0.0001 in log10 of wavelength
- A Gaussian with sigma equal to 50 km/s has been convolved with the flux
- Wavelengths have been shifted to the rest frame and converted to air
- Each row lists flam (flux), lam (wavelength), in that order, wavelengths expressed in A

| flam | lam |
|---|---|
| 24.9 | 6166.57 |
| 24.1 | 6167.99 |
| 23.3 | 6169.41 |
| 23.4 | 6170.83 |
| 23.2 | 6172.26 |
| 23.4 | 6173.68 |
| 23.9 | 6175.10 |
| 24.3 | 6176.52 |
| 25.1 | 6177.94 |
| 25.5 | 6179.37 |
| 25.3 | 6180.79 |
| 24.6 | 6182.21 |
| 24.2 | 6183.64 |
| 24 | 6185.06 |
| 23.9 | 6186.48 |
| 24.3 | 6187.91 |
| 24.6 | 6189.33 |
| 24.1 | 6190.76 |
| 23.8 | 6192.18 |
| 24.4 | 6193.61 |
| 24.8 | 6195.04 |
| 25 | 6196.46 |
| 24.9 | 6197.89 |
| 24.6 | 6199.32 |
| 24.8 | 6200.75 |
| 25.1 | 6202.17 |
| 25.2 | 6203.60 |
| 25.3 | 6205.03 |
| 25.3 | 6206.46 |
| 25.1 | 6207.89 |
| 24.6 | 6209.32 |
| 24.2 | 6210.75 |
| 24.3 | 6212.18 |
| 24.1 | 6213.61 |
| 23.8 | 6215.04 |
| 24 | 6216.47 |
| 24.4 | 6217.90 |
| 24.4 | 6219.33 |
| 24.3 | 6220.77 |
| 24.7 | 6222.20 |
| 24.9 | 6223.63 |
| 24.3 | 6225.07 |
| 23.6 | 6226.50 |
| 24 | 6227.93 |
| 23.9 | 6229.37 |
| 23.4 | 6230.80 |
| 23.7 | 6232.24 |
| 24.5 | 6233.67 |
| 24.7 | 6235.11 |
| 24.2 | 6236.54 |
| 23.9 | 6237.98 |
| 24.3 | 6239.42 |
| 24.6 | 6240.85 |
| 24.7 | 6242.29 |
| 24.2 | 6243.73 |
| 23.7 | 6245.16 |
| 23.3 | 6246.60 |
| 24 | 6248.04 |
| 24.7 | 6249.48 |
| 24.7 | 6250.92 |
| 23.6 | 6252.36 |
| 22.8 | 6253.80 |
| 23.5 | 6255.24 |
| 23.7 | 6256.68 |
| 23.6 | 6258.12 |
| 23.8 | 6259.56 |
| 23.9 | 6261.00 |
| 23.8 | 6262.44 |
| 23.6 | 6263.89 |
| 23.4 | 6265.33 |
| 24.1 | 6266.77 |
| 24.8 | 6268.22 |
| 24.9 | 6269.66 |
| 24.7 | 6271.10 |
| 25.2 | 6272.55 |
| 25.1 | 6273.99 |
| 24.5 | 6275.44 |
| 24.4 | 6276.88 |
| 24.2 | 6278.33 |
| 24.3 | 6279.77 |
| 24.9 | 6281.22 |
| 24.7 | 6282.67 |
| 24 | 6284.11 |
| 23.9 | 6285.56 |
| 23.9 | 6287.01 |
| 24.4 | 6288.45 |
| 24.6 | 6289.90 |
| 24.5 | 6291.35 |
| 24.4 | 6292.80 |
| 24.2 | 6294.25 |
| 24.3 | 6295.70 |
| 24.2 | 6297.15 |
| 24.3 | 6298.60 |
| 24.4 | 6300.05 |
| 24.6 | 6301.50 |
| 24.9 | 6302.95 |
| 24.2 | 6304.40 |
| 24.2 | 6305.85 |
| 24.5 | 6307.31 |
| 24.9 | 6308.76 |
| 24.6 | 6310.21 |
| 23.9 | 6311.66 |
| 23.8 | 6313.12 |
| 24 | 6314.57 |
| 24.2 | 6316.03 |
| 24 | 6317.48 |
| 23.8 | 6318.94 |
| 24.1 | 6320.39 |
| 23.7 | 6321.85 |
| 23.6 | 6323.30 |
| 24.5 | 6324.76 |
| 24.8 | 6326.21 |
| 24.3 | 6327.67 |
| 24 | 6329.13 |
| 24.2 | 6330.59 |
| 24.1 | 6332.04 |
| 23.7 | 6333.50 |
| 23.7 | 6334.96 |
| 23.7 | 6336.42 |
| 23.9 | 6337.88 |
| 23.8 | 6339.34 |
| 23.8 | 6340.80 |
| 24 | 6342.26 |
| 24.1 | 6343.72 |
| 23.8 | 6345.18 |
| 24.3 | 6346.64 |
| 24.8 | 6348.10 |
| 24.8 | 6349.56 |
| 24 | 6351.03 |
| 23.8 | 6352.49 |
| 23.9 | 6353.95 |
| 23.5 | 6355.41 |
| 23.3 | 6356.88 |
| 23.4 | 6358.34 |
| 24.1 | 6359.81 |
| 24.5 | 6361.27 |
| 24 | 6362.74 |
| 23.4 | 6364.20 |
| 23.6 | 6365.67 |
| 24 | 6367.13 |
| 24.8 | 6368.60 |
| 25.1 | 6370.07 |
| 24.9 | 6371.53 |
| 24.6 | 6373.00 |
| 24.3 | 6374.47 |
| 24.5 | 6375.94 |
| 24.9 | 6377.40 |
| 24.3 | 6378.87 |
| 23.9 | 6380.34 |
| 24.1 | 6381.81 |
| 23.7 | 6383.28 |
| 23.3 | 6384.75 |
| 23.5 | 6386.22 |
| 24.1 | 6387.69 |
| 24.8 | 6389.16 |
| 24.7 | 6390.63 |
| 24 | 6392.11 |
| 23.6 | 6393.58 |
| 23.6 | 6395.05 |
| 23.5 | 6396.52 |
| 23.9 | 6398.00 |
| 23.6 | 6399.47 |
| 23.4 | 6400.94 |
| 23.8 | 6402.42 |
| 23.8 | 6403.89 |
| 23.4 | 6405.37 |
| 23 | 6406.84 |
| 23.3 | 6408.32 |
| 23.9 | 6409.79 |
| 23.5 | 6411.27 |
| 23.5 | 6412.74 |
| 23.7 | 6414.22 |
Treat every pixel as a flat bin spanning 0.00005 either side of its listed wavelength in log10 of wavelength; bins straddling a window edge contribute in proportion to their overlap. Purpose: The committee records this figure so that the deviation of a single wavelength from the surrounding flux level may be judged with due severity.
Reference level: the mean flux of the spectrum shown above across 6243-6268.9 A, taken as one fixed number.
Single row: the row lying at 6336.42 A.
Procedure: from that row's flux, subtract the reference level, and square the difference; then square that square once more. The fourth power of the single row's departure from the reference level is 0.00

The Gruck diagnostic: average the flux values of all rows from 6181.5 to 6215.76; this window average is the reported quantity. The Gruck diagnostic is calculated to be 24.5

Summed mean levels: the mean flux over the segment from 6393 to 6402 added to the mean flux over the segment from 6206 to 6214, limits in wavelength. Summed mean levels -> 48.2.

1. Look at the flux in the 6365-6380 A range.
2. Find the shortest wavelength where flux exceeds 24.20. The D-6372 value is 6368.60 A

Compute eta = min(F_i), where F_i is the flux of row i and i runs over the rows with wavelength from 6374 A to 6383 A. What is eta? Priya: 23.9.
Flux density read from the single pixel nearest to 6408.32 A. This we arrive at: 23.3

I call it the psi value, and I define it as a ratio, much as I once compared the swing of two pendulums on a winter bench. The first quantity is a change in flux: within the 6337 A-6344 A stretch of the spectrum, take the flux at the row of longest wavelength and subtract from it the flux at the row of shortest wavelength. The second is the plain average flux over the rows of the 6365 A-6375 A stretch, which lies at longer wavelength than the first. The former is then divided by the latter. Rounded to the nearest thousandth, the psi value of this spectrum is 0.008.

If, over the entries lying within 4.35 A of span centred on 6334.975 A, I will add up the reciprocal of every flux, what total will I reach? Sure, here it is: 0.127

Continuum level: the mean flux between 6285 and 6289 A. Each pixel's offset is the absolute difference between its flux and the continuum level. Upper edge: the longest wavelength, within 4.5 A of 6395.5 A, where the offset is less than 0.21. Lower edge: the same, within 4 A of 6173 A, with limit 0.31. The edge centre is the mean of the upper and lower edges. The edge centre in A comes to 6287.3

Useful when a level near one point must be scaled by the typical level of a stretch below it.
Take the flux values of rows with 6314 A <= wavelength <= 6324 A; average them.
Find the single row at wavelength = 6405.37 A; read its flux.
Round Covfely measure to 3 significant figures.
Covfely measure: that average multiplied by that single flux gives 560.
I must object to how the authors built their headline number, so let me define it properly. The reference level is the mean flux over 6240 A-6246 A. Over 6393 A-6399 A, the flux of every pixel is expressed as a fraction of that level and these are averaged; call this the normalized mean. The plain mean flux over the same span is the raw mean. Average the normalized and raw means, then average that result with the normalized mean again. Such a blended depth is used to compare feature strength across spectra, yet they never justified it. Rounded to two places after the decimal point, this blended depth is 6.64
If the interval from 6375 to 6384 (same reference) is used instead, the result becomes 6.81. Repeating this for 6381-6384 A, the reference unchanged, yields 6.71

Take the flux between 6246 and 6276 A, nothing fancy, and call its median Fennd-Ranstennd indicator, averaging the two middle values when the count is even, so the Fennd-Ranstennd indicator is 23.9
